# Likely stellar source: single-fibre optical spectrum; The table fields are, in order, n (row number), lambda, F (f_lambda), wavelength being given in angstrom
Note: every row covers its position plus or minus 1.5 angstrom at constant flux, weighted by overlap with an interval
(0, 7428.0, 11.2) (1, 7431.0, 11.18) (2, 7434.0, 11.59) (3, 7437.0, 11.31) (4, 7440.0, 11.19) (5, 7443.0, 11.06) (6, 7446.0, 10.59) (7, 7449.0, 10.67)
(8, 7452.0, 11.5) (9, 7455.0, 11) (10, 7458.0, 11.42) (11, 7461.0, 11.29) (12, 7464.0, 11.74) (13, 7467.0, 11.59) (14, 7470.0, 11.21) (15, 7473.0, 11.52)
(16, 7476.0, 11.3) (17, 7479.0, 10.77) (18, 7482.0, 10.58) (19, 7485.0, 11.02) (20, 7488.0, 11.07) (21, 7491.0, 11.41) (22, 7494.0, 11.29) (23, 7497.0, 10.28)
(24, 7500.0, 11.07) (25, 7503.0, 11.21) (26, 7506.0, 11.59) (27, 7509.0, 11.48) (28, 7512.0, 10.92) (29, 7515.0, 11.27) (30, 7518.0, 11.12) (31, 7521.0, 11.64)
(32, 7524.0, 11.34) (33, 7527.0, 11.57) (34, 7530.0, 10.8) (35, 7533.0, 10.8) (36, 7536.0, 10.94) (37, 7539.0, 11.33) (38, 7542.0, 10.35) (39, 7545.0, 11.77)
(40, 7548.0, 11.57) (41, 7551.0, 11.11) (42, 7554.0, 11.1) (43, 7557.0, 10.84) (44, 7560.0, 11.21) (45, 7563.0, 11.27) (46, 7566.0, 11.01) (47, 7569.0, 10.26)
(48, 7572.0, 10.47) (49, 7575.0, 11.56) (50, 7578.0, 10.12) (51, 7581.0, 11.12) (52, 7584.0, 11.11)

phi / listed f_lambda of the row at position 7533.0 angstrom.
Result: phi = 10.8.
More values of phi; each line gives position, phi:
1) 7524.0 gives 11.34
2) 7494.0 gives 11.29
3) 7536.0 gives 10.94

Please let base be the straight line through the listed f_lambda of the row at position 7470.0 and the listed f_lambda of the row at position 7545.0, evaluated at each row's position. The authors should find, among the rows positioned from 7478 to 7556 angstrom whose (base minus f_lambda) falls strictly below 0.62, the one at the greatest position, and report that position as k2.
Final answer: 7548.0 angstrom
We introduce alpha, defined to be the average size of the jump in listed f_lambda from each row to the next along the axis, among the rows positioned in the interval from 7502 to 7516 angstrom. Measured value 0.35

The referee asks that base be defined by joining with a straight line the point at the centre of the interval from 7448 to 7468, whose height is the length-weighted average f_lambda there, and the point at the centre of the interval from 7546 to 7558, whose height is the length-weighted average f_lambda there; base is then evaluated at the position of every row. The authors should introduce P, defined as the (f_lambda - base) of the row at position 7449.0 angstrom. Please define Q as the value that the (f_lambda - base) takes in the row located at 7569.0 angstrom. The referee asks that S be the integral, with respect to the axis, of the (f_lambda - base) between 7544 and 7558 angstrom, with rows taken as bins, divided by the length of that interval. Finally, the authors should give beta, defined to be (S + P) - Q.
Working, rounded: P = -0.7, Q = -0.91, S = 0.1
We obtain 0.3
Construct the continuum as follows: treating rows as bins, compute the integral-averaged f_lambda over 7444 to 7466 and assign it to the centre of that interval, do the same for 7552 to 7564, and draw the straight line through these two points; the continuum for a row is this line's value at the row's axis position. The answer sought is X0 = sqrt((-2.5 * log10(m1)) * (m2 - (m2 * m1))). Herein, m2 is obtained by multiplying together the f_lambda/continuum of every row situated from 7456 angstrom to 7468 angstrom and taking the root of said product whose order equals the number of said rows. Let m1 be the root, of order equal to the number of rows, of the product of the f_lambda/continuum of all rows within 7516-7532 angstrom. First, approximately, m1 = 1.015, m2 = 1.03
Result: 0.016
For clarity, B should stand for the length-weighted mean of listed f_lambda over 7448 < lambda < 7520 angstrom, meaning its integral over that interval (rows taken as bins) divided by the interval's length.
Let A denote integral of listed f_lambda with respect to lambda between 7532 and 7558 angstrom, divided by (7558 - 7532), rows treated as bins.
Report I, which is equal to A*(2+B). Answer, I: 146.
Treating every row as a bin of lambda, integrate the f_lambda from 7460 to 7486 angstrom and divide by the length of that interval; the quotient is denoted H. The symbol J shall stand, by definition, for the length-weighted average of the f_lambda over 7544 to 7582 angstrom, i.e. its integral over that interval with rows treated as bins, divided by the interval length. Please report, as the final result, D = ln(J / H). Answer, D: -0.019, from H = 11.2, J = 11.0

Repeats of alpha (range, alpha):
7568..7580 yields 0.91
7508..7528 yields 0.35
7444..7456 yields 0.47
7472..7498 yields 0.36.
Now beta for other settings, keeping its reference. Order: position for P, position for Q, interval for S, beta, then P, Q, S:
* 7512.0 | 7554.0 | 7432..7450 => -0.5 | -0.3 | -0.09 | -0.3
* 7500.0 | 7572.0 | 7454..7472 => 0.6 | -0.2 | -0.70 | 0.1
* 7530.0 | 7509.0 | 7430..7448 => -0.9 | -0.4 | 0.23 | -0.2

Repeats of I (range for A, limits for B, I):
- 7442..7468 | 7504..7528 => 150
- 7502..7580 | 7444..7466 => 146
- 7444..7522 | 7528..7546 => 145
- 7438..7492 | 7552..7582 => 144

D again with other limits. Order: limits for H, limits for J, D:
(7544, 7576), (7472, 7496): 0.000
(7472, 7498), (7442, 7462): 0.004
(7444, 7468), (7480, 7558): -0.007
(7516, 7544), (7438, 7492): 0.004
